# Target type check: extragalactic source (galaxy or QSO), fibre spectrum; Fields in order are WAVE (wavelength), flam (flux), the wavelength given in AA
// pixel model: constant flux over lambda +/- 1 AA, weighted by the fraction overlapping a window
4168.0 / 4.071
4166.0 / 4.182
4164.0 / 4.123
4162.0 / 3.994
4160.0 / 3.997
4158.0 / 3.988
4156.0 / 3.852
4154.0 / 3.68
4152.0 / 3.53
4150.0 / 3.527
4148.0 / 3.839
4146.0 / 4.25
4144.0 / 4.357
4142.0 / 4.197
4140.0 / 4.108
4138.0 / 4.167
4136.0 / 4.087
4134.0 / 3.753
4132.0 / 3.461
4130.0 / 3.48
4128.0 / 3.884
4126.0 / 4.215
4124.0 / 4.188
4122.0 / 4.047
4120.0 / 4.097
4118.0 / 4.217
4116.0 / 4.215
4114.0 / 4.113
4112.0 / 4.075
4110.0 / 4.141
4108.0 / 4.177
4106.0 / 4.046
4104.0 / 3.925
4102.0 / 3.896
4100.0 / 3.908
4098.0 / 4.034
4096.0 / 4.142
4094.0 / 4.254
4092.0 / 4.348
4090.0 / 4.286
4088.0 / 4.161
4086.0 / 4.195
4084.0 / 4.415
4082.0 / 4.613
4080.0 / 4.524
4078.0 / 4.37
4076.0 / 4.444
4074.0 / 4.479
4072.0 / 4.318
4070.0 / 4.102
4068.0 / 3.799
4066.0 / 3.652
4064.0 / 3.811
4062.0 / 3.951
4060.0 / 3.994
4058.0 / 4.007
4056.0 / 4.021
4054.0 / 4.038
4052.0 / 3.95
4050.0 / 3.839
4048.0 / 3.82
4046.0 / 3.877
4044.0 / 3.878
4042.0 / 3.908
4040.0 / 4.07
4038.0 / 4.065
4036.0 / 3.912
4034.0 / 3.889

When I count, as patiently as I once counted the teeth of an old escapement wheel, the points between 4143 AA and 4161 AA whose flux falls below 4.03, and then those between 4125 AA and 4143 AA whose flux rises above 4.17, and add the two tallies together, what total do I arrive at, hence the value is 9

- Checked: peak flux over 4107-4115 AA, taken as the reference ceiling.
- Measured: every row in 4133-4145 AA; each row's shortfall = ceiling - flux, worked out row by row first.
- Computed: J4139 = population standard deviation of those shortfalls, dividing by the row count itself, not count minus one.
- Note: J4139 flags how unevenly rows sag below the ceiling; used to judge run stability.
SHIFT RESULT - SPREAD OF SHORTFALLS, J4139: 0.18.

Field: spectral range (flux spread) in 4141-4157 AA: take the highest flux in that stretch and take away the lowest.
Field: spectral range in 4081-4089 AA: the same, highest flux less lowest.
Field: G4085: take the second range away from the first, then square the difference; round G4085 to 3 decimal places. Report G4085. 0.143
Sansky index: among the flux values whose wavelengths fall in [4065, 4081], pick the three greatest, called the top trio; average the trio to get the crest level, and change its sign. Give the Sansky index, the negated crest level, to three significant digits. -4.48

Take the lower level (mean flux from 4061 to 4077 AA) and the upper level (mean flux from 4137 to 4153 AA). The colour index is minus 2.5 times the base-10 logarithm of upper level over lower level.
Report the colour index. 0.020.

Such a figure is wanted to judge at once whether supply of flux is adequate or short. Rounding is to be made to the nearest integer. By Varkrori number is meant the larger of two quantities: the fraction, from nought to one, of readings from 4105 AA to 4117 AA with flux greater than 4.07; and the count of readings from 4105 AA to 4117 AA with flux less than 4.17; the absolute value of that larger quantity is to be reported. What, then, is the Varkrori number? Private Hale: 4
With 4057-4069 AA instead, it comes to 6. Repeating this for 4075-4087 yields 1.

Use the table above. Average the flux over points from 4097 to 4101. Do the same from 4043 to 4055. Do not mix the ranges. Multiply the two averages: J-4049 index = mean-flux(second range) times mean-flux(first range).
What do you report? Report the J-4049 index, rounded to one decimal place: 15.5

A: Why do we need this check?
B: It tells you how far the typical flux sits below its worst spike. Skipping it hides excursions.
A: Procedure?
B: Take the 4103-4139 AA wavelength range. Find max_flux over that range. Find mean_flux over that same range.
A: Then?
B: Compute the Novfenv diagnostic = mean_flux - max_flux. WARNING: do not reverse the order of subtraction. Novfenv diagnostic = -0.201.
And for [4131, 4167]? -0.407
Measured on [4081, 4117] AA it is -0.449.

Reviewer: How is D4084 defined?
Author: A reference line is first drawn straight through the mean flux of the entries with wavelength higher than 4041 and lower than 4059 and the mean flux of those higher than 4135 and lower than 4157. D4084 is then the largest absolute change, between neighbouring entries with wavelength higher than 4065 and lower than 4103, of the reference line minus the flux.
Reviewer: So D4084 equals 0.30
